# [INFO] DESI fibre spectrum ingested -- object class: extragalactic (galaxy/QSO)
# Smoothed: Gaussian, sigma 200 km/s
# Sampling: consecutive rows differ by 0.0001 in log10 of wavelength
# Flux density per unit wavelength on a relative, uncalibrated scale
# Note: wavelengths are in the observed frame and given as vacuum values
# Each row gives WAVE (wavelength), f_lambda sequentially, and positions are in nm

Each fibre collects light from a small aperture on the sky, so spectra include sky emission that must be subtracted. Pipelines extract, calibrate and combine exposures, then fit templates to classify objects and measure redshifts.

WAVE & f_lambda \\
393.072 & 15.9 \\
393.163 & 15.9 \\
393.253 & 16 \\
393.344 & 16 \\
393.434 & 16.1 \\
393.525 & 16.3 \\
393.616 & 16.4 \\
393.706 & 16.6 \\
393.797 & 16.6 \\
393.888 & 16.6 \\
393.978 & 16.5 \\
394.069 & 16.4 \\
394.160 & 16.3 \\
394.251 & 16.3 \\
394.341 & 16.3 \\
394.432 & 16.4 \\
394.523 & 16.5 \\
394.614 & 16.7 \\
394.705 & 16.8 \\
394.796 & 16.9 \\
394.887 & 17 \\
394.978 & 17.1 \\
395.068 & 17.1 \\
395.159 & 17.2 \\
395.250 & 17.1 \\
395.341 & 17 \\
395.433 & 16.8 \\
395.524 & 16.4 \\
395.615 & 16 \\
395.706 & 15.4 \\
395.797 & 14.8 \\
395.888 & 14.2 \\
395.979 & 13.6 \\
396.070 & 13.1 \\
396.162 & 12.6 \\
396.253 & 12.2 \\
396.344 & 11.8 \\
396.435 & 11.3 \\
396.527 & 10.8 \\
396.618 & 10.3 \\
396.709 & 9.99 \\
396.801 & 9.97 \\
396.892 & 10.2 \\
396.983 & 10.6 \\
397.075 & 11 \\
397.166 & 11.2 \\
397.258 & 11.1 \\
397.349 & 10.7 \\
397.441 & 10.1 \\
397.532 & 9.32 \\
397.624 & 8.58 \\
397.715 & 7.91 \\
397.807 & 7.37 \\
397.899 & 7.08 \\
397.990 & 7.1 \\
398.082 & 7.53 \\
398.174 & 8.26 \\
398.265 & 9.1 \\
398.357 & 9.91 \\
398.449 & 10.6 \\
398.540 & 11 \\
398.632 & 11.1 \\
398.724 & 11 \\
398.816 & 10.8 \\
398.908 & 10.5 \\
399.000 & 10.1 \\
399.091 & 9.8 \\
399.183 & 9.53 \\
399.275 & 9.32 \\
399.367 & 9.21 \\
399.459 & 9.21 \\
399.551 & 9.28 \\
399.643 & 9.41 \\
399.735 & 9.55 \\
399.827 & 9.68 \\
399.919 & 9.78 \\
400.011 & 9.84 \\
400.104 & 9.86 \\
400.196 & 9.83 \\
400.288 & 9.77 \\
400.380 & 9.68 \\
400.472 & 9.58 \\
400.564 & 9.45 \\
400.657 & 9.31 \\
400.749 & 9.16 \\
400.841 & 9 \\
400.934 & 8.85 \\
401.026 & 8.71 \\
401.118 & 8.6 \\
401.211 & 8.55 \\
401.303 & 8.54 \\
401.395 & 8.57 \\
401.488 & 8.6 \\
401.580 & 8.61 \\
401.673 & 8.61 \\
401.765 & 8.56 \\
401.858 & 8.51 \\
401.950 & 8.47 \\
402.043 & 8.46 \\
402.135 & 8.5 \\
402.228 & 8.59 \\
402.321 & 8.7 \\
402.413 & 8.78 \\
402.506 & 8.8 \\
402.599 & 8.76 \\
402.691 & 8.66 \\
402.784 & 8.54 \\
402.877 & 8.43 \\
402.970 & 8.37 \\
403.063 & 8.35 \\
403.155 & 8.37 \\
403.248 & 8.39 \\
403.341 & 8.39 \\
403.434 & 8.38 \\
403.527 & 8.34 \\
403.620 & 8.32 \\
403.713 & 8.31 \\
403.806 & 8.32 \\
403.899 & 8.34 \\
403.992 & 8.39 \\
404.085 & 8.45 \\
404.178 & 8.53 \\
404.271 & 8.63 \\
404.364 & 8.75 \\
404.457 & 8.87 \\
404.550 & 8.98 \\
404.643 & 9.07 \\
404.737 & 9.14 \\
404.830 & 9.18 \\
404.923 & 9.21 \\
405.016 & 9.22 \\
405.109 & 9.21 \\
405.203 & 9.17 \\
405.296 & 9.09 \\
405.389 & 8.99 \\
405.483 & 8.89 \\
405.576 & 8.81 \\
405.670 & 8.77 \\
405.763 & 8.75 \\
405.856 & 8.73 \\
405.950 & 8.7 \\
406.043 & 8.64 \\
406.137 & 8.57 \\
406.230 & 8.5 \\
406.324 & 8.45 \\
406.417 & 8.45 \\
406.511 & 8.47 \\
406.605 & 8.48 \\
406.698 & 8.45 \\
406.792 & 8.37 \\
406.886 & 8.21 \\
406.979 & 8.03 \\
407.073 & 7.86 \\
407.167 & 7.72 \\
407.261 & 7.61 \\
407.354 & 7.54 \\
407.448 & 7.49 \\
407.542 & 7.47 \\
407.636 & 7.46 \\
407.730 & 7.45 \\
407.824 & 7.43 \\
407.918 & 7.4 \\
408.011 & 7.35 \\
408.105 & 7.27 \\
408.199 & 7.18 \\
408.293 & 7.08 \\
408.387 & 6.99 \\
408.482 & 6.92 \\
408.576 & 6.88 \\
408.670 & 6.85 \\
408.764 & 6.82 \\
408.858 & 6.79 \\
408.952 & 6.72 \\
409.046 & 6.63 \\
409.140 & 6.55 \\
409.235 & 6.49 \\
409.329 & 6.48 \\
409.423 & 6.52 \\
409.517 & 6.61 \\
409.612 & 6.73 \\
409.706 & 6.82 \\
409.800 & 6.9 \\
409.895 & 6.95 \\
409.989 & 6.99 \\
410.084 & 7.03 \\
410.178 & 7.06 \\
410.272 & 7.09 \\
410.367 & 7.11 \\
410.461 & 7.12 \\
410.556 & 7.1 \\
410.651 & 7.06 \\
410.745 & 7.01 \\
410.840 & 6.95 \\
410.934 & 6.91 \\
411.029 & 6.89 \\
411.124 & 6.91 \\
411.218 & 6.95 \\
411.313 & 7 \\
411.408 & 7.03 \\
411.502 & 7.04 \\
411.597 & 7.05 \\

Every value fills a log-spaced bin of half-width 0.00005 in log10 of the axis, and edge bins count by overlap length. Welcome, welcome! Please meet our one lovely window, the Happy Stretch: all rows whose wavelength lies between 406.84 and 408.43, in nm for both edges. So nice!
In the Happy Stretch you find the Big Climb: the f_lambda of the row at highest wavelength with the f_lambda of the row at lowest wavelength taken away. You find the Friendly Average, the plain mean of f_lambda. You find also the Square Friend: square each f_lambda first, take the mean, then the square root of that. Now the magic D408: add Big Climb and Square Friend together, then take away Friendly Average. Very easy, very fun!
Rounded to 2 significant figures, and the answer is -1.2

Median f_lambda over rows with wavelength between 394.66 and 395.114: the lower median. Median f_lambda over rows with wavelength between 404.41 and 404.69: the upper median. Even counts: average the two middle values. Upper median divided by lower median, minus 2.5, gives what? -1.97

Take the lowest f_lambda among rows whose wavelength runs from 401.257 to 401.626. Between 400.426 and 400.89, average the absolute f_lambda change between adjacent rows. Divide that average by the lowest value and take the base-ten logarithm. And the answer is -1.8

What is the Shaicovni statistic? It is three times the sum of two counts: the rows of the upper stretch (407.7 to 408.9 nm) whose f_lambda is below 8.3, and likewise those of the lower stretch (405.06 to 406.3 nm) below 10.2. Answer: 78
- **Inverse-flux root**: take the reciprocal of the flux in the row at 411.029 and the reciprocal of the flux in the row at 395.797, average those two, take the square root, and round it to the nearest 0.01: 0.33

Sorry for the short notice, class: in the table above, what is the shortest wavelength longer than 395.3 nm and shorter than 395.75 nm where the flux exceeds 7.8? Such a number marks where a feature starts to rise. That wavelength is 395.341 nm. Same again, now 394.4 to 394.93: 394.432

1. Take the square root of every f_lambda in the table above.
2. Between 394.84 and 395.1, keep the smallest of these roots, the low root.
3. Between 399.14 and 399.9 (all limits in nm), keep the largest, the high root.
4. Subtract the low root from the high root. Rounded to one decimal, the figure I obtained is -1.0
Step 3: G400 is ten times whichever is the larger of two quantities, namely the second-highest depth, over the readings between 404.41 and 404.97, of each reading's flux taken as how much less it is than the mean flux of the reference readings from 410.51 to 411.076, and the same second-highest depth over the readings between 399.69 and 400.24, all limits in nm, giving -20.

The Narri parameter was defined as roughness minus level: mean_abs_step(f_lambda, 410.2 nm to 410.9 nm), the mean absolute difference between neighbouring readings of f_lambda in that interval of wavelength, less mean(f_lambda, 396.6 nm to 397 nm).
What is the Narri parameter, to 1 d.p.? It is -10.2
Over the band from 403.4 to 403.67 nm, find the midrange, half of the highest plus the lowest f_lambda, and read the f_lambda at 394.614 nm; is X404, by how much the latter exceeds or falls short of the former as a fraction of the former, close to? 1.0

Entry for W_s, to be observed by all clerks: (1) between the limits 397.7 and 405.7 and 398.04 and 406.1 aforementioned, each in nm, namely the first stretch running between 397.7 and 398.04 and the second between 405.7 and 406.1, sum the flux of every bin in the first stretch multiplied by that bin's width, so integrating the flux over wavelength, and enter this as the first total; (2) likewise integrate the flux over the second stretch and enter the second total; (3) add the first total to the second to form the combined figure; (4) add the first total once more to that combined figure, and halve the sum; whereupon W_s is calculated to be 4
